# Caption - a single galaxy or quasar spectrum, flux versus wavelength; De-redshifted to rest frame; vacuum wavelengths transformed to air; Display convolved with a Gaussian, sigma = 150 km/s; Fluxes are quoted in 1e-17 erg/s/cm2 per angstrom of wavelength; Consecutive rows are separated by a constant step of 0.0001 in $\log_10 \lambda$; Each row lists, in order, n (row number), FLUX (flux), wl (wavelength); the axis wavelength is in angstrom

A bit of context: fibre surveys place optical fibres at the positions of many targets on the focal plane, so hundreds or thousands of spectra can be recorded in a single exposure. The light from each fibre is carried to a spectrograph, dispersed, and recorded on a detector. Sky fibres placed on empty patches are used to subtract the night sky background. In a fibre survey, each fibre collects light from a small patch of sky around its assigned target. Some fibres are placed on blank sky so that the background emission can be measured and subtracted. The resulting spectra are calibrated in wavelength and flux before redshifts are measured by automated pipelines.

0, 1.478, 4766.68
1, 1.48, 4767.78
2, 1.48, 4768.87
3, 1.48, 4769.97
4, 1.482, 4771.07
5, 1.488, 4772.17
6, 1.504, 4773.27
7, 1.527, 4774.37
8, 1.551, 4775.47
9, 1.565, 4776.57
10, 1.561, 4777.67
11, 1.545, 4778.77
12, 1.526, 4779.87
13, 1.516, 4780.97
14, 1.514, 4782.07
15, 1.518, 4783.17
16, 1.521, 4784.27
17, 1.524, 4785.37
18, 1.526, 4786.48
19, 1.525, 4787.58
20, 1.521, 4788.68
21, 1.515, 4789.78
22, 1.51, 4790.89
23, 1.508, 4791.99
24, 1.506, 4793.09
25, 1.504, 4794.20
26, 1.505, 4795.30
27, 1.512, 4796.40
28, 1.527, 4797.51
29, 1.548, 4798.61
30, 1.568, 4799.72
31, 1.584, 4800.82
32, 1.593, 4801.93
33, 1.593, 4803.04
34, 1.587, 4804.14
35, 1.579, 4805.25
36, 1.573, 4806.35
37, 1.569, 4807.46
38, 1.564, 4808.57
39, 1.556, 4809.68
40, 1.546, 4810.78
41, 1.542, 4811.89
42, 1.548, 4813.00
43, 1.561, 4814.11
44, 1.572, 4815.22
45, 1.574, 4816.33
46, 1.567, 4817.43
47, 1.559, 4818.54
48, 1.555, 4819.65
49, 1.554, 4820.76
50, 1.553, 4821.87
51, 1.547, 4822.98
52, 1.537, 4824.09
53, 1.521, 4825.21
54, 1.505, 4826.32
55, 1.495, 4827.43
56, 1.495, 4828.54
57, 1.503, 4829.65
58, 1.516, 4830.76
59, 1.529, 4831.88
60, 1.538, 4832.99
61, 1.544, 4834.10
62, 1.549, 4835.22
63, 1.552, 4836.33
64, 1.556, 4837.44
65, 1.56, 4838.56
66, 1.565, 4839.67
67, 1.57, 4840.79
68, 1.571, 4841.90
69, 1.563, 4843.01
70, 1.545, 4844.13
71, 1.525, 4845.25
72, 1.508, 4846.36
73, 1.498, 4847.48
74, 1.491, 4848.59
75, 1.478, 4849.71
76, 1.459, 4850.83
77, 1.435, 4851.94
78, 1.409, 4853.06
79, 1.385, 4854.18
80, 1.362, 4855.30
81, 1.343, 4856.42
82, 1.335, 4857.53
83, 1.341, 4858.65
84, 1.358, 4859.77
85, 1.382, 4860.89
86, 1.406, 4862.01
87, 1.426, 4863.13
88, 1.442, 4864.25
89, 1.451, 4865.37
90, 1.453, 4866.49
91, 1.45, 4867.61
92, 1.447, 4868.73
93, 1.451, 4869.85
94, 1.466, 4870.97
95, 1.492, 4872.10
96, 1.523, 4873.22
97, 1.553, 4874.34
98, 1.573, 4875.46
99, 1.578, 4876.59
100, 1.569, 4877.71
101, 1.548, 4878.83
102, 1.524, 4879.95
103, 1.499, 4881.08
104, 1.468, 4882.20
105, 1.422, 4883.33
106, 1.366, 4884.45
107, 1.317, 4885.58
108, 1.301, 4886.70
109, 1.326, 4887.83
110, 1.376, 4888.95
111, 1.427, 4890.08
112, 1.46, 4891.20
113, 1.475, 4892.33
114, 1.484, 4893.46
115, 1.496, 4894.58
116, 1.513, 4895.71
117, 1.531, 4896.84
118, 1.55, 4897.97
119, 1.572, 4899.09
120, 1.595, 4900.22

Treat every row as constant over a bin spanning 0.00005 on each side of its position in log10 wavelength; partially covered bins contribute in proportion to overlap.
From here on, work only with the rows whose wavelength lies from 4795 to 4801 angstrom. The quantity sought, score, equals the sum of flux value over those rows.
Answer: 9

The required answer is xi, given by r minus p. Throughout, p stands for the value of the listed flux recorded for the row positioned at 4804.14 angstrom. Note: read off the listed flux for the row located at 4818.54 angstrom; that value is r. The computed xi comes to -0.028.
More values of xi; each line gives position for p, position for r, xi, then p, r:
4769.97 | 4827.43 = 0.015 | 1.48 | 1.495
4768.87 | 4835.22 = 0.069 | 1.48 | 1.549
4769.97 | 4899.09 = 0.092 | 1.48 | 1.572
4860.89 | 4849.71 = 0.096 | 1.382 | 1.478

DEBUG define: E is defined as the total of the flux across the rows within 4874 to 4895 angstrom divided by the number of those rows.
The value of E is 1.46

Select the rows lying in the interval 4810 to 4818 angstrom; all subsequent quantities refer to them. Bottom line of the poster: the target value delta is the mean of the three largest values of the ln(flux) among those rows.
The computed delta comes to 0.45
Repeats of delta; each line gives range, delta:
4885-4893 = 0.37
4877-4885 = 0.44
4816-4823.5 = 0.45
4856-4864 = 0.34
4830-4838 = 0.44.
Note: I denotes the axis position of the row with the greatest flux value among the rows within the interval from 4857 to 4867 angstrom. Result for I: 4866.49 angstrom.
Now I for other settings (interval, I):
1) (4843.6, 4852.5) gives 4844.13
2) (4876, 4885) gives 4876.59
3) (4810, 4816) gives 4815.22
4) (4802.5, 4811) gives 4803.04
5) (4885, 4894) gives 4893.46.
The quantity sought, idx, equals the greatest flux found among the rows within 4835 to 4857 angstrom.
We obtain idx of 1.571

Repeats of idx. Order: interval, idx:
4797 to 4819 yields 1.593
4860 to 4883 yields 1.578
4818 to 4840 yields 1.565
